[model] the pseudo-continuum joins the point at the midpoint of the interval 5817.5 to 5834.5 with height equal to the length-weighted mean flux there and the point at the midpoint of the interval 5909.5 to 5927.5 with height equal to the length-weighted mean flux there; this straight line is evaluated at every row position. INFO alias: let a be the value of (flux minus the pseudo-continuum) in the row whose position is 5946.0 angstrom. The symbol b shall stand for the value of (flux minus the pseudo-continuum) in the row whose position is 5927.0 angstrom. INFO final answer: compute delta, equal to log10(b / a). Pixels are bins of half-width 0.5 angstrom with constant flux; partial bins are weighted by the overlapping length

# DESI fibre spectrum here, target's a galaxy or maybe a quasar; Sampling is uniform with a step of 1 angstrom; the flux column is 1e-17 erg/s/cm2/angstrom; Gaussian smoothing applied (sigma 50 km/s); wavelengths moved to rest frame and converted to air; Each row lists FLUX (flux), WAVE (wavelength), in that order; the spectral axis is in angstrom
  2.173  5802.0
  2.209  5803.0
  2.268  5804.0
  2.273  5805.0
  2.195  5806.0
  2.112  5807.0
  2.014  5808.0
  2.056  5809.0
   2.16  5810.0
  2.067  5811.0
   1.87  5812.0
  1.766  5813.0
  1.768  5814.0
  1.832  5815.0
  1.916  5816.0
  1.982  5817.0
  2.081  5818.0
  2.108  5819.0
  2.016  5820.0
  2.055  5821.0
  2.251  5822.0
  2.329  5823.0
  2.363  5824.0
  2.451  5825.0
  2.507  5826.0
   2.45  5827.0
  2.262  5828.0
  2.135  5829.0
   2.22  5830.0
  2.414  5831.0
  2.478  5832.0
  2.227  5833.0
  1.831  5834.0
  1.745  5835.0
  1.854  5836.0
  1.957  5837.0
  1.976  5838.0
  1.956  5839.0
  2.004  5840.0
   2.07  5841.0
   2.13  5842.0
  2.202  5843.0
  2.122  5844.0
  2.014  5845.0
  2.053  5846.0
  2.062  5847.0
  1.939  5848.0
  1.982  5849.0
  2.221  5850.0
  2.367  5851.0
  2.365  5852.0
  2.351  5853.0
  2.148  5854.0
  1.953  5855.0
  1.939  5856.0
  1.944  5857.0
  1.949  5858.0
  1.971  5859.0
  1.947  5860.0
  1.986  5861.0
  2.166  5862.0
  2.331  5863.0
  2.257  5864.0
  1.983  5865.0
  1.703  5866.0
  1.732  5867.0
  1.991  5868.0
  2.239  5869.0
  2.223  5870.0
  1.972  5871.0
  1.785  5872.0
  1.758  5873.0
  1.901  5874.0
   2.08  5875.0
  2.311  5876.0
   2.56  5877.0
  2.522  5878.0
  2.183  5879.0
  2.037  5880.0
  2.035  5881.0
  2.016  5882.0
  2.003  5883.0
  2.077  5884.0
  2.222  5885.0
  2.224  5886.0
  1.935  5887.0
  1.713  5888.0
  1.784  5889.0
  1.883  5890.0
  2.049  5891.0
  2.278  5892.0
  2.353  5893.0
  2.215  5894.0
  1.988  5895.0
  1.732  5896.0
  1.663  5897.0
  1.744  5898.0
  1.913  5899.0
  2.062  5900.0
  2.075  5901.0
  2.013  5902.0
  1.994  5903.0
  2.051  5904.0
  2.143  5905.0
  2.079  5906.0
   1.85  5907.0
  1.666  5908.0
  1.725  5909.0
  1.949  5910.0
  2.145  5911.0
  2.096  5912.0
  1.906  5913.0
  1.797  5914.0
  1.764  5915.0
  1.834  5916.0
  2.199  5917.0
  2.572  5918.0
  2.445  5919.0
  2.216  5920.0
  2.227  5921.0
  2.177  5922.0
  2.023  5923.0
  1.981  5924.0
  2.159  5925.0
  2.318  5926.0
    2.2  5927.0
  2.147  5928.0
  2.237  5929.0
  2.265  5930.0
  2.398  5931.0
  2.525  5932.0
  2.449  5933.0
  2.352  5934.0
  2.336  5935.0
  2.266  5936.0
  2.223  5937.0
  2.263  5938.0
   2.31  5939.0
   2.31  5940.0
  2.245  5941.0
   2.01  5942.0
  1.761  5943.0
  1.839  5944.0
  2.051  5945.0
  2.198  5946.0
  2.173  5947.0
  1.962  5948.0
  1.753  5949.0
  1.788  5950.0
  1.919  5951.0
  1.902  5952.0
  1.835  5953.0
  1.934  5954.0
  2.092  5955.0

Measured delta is -0.10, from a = 0.1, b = 0.10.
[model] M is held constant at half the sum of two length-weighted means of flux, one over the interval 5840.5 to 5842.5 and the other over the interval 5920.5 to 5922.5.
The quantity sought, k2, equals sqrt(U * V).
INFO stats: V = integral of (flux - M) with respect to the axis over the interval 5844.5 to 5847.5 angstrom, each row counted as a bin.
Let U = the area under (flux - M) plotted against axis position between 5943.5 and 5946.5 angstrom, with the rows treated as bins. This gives 0.34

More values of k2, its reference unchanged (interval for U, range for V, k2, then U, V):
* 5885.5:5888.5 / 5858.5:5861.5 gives 0.56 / -0.6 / -0.5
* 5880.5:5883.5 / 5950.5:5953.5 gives 0.56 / -0.4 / -0.8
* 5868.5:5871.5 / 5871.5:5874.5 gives 0.14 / 0.0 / -1.0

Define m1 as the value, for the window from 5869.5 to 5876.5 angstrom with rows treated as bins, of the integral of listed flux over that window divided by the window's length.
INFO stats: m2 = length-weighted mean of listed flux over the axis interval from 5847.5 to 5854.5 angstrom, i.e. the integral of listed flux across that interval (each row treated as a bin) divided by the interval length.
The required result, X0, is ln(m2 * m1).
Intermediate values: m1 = 2.00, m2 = 2.20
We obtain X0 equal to 1.48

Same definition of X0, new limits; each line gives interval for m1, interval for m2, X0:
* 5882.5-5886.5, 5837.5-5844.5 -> 1.48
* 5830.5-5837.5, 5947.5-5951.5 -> 1.35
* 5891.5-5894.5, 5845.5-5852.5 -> 1.59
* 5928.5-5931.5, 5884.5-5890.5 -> 1.51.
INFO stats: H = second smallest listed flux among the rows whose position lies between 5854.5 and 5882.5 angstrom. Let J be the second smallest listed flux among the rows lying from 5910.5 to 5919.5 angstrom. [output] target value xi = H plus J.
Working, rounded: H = 1.732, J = 1.797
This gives 3.53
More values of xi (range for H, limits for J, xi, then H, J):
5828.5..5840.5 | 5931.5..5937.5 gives 4.10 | 1.831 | 2.266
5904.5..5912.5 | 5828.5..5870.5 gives 3.46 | 1.725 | 1.732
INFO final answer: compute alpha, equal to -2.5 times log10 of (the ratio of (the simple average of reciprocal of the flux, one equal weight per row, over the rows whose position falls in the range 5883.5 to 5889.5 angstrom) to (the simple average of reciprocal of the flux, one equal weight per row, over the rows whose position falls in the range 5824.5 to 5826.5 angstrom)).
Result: -0.25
